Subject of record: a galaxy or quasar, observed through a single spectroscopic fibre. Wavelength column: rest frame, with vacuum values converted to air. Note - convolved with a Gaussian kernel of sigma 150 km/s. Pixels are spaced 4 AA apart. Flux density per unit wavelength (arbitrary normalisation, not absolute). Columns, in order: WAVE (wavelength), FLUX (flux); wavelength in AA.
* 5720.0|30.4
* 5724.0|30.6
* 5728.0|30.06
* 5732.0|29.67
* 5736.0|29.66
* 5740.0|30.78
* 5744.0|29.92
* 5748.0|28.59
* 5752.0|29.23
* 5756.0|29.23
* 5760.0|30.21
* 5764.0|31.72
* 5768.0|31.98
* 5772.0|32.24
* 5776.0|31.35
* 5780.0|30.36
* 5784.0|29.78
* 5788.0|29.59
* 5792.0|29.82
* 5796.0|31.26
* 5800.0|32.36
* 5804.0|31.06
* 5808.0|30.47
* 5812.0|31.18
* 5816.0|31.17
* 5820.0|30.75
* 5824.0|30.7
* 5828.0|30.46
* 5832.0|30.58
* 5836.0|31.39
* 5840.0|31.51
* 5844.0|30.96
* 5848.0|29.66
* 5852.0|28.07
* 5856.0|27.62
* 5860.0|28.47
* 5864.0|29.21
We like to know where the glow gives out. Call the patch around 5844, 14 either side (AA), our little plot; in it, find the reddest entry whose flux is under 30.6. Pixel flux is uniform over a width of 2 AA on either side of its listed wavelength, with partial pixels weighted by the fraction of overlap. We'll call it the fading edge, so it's 5856.0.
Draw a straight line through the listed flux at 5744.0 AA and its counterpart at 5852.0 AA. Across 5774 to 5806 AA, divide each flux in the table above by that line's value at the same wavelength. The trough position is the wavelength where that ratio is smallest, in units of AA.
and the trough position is 5788.0 AA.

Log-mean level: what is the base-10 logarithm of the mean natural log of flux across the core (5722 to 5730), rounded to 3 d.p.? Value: 0.533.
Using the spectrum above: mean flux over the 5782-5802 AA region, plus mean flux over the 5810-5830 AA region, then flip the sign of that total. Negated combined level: -61.4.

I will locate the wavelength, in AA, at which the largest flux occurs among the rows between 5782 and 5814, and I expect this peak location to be 5800.0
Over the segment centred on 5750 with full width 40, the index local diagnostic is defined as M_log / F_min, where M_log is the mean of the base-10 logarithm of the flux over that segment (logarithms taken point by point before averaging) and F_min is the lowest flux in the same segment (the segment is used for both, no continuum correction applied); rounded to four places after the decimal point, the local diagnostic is 0.0517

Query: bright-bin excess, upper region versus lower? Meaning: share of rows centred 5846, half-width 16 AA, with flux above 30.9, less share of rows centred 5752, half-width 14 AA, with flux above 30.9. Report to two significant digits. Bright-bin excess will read 0.23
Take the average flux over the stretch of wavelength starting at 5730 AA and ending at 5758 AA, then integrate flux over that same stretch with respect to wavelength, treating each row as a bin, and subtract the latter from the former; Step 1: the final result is -799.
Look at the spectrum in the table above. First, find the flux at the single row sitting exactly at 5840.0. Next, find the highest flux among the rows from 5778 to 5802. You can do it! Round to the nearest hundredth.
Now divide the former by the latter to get 0.97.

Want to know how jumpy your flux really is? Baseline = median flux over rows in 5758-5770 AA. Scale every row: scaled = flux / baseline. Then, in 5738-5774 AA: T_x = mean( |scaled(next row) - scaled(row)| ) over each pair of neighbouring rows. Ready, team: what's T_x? 0.023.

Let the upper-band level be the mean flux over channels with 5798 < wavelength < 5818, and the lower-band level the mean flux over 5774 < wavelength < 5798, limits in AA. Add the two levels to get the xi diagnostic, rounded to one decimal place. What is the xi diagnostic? 61.6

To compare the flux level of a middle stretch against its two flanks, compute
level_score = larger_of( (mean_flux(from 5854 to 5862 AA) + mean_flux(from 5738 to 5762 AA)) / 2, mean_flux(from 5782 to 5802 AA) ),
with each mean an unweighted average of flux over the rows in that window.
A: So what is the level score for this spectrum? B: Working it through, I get 30.56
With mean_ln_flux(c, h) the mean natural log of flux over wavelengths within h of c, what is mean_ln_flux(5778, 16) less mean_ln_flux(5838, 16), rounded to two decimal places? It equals 0.01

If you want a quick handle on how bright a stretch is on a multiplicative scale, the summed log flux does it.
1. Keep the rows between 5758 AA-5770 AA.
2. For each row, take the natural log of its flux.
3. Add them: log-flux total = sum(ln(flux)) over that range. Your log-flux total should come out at 10.33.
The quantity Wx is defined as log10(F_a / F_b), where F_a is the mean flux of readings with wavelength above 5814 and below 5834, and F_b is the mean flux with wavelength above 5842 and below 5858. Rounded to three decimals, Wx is 0.024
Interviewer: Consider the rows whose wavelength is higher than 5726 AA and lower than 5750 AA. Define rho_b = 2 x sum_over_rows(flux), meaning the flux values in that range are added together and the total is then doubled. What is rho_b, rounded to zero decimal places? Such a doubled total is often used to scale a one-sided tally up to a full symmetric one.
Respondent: 357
